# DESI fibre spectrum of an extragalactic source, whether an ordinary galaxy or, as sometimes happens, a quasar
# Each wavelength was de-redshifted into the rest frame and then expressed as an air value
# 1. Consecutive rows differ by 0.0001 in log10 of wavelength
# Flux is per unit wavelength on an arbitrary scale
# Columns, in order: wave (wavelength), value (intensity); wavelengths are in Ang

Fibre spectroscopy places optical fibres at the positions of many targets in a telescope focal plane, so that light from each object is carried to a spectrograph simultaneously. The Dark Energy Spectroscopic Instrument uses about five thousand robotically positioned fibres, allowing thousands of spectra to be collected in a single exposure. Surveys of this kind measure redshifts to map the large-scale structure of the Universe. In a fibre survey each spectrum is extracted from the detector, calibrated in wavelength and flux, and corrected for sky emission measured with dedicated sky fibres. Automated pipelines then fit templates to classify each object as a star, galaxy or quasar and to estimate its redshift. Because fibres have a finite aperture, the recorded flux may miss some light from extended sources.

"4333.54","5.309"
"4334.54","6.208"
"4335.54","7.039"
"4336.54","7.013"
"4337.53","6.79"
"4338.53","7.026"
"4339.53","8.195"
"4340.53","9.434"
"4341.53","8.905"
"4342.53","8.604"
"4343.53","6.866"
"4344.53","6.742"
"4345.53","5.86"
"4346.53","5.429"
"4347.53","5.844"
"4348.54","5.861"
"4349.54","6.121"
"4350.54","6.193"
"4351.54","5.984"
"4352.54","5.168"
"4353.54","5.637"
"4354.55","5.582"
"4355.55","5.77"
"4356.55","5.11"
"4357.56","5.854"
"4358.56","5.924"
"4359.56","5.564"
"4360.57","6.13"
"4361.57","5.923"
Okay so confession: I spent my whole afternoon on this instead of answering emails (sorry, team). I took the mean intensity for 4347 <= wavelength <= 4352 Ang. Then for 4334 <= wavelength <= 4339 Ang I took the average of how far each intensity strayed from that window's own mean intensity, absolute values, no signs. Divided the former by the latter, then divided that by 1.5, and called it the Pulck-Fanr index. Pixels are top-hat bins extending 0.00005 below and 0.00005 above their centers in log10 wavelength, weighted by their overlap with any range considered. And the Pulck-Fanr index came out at 16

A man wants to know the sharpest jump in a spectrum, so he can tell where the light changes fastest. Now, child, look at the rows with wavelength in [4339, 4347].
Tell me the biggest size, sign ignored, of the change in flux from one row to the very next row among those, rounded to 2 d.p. 1.74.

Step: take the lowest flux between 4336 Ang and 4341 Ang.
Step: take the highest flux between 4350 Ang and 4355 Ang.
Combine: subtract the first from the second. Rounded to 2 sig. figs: -0.60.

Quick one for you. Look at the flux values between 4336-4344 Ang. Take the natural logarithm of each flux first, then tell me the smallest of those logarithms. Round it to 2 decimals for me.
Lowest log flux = 1.92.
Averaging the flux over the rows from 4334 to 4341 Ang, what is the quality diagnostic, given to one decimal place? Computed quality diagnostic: 7.4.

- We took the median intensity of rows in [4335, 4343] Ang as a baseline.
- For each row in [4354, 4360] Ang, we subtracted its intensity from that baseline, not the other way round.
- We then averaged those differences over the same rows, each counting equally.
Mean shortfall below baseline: 2.0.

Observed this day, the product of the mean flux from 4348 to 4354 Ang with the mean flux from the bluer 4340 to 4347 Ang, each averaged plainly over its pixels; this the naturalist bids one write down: 43.2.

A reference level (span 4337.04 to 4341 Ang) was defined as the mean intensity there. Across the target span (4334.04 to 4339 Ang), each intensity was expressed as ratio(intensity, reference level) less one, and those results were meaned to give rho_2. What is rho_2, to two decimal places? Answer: -0.13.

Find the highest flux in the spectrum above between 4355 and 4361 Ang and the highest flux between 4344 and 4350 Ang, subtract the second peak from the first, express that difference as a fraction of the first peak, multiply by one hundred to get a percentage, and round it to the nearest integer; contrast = -10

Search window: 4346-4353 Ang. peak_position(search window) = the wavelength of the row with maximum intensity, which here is 4350.54 Ang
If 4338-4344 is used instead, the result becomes 4340.53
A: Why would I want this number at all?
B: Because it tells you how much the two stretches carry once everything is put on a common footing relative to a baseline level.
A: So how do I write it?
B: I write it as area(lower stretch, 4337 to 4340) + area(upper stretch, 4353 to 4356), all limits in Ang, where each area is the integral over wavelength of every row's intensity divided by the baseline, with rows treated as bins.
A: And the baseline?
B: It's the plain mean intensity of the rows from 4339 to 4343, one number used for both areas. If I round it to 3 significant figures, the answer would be 4.44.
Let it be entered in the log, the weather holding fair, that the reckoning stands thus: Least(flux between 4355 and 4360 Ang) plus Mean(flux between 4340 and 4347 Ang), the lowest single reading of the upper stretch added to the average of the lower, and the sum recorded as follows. 12.5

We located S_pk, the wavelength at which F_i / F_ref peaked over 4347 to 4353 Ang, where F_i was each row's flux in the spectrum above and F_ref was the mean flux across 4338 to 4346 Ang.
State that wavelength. 4350.54 Ang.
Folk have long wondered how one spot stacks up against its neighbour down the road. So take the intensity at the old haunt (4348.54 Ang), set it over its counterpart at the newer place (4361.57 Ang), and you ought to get 0.99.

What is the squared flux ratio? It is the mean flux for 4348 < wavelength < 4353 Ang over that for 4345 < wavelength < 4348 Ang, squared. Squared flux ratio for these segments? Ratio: 1.05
